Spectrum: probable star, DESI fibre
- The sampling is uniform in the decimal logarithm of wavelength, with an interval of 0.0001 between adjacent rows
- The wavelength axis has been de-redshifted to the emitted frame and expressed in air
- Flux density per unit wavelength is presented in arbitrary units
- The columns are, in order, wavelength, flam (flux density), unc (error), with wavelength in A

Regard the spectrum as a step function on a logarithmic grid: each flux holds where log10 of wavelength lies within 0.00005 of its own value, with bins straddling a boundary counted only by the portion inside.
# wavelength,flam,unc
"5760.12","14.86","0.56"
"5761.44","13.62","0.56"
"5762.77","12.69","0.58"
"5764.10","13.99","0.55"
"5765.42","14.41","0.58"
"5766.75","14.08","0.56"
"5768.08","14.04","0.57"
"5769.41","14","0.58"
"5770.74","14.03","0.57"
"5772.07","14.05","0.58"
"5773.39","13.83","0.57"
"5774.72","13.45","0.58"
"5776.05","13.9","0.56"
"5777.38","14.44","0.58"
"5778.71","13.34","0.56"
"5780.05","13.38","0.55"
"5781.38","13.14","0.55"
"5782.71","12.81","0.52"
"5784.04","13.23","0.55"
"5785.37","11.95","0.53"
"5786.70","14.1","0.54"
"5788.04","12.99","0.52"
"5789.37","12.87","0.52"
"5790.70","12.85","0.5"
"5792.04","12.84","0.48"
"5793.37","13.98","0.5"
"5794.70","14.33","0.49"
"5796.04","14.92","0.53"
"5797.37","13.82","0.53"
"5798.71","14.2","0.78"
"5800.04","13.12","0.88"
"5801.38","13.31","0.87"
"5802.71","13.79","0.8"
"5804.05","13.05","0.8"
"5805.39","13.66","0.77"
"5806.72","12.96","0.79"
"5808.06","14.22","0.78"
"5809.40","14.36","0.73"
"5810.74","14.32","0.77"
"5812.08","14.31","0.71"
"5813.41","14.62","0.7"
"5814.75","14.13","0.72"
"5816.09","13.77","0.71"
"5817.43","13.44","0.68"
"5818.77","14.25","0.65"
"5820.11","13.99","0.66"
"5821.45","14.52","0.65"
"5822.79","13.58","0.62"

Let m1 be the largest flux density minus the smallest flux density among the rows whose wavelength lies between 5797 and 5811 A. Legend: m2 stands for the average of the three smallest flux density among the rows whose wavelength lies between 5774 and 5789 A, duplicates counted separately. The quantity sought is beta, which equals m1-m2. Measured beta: -11.2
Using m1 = 1.4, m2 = 12.6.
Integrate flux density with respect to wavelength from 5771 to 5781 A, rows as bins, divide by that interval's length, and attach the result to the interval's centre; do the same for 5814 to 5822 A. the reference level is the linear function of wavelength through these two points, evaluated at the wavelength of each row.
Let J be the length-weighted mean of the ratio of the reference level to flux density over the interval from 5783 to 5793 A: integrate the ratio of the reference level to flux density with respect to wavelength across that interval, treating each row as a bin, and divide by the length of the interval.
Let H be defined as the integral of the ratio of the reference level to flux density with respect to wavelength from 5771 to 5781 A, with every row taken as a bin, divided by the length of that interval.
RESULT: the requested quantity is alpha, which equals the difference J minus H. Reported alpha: 0.07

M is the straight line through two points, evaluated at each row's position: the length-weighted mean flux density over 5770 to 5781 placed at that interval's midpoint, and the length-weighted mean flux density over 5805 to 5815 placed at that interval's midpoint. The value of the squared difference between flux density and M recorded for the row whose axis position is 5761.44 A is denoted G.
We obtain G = 0.0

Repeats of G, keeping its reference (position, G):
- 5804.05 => 1.0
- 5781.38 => 0.5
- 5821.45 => 0.1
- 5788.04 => 0.8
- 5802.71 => 0.1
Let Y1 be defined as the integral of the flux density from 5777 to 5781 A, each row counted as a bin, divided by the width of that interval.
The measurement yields 13.6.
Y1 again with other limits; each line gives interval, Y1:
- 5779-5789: 13.1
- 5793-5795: 14.2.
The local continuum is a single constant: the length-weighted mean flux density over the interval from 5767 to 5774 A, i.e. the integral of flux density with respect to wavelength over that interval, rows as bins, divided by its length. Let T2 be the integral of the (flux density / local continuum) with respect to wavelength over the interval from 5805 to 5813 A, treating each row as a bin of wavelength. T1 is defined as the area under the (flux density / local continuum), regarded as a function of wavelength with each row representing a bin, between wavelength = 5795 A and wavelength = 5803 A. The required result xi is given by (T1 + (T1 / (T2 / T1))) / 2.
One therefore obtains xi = 7.9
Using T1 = 7.9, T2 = 8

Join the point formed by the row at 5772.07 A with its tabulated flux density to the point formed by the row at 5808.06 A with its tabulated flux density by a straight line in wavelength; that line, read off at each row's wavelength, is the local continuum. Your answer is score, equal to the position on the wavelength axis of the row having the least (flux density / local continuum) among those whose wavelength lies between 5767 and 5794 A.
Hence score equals 5785.37 A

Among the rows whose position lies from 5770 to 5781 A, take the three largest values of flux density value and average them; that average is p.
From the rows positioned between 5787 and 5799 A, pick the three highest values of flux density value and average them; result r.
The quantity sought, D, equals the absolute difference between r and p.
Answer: 0.31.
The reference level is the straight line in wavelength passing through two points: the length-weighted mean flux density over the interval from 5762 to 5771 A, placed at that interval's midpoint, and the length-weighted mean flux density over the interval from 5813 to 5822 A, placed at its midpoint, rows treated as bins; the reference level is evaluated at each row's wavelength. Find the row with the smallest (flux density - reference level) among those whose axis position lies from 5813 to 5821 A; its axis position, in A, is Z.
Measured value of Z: 5817.43 A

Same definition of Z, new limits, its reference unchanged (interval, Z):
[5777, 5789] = 5785.37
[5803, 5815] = 5806.72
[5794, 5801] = 5800.04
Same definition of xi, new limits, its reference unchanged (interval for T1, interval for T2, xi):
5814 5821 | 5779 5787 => 6.7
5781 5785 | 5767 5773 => 3.0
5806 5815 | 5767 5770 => 18.3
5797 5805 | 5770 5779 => 7.2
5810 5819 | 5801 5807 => 11.7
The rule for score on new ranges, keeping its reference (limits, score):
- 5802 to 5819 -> 5806.72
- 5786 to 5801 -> 5792.04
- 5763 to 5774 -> 5773.39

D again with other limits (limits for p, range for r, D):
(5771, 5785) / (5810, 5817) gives 0.29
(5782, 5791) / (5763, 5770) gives 0.74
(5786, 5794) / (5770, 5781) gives 0.48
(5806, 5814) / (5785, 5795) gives 0.30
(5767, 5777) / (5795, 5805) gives 0.27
